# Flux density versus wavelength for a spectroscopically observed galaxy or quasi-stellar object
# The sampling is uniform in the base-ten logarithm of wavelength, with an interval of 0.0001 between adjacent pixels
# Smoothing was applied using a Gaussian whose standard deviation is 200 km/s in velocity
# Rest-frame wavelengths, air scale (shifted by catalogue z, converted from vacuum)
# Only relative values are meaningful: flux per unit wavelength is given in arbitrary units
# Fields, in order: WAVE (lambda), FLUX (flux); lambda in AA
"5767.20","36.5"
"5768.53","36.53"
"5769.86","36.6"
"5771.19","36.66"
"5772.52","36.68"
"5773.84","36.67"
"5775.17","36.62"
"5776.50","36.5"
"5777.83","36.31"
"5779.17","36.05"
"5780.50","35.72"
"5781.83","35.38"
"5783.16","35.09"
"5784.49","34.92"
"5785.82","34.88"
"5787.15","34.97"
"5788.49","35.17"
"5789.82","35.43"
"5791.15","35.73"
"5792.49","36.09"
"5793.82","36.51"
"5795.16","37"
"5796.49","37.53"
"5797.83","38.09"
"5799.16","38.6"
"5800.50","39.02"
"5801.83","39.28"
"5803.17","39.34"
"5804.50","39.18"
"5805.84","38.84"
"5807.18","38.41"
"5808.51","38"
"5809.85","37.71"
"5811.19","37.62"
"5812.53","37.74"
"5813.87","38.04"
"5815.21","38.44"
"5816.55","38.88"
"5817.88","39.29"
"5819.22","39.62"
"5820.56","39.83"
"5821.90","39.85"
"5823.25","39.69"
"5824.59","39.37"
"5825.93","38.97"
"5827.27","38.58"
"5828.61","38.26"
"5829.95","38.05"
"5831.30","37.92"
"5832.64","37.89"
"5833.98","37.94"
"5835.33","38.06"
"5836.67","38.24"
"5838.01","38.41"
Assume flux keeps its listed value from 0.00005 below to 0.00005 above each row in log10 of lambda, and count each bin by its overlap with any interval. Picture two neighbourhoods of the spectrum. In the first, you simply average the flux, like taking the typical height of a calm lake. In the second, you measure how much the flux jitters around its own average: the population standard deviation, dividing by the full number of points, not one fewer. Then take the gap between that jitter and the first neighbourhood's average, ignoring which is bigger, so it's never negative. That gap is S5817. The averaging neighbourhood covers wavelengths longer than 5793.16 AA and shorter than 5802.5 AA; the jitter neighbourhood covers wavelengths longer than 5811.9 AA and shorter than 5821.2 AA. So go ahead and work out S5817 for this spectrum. 37.3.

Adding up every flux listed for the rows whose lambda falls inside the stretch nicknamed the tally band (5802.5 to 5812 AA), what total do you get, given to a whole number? 269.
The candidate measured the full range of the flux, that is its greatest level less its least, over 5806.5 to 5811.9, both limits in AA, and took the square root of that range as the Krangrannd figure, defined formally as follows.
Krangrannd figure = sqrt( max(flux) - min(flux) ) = 0.89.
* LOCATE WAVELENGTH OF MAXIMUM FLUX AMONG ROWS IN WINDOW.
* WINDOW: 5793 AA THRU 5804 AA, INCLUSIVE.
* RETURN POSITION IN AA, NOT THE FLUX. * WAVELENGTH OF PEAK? 5803.17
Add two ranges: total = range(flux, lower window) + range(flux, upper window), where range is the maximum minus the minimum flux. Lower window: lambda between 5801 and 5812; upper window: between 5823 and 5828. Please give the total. 2.8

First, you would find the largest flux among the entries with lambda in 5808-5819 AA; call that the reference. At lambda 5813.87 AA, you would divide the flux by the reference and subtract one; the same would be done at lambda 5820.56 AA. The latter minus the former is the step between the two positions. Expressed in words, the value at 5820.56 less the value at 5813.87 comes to 0.046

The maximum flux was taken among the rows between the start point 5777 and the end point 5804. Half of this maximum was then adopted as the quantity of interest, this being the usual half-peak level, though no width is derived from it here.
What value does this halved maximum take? 19.7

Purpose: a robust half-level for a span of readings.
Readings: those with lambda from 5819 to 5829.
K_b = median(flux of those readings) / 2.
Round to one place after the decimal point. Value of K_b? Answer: 19.7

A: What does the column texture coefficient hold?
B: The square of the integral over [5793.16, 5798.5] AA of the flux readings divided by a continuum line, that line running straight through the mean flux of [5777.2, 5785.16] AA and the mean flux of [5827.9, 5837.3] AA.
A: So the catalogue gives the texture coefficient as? 30.1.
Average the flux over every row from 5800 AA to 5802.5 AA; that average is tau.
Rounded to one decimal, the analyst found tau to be 39.2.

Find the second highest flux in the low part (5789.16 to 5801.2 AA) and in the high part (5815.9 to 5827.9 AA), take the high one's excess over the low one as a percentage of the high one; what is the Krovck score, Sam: 3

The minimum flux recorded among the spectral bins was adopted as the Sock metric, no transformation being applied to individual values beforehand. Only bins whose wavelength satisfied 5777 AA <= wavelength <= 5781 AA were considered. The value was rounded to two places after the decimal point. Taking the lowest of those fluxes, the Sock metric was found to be 35.72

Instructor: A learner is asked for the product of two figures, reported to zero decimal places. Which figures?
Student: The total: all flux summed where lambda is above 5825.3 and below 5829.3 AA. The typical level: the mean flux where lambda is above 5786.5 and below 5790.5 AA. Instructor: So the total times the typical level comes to 4075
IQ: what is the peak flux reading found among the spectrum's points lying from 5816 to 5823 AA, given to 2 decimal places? 39.85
